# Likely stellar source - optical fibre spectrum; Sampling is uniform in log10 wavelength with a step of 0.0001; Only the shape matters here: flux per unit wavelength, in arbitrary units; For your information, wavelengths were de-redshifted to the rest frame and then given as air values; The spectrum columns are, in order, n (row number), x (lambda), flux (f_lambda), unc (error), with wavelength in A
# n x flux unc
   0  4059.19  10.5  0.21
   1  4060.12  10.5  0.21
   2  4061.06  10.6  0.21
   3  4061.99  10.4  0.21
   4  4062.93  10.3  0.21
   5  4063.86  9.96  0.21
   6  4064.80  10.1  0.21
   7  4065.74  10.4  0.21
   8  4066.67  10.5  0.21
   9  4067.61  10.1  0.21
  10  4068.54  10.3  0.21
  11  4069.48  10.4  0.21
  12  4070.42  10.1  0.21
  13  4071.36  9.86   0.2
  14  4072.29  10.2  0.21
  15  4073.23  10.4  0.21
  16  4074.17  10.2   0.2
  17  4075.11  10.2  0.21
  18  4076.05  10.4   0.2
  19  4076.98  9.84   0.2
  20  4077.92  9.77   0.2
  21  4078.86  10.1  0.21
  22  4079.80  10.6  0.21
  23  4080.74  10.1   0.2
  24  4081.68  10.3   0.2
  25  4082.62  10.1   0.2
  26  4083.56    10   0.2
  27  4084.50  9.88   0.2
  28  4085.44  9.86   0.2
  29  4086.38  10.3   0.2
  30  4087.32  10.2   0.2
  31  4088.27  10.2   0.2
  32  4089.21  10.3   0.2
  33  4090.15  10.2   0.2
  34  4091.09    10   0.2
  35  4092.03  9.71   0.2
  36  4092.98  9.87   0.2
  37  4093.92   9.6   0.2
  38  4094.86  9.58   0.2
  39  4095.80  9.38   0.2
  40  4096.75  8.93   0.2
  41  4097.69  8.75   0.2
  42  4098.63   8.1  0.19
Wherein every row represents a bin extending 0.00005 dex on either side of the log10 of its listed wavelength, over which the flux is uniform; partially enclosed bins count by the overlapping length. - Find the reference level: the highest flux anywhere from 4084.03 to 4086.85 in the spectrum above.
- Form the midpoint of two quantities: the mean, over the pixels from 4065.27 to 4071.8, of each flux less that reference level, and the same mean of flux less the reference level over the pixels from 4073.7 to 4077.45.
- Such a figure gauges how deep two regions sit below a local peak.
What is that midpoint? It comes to -0.10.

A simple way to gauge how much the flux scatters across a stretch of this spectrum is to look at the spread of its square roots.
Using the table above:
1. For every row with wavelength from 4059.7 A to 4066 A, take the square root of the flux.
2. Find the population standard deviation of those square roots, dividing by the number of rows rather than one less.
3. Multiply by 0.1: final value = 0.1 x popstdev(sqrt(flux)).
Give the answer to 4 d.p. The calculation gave 0.0032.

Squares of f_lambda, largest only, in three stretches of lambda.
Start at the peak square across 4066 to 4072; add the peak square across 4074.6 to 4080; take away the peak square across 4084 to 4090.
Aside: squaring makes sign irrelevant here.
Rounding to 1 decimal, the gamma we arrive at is 116.5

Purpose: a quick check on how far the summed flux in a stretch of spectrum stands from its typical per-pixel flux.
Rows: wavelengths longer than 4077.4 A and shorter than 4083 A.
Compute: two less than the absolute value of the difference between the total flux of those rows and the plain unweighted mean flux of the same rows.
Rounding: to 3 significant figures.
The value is 48.8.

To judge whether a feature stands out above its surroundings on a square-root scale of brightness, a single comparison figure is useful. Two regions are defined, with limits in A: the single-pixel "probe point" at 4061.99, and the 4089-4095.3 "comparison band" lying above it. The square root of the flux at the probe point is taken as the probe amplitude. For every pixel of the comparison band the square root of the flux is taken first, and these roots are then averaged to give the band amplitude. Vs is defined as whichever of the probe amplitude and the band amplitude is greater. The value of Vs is 3.22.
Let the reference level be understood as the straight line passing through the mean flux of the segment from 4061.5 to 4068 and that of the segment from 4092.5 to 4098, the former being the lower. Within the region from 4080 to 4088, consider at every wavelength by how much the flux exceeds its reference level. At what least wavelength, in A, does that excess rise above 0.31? 4080.74 A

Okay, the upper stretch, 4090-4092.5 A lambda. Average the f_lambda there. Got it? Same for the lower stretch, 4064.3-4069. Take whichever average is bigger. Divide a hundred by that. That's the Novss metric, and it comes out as 9.73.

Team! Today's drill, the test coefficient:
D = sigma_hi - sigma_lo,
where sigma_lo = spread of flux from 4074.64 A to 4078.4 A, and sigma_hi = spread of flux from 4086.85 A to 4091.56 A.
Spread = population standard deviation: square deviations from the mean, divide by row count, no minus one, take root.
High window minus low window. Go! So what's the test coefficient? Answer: -0.16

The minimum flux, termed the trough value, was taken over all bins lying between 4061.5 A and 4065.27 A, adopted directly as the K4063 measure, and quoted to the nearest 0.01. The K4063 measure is 9.96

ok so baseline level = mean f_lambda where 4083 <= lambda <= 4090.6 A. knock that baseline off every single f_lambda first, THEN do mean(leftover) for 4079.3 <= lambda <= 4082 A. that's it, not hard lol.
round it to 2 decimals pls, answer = 0.22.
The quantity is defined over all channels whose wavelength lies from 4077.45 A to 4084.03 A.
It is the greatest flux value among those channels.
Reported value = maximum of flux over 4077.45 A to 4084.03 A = 10.6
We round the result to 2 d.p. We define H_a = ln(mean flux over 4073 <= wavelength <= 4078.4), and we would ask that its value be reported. 2.32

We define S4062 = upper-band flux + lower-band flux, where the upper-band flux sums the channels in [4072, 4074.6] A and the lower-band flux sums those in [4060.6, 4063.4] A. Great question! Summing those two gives 62.1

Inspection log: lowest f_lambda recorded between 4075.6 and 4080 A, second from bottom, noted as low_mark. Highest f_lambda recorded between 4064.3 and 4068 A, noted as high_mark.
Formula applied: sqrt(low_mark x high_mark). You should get 10.16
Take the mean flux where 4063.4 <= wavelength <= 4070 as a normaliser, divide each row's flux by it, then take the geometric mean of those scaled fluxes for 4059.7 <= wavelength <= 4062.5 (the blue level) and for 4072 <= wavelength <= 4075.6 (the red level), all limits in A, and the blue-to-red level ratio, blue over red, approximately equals 1.02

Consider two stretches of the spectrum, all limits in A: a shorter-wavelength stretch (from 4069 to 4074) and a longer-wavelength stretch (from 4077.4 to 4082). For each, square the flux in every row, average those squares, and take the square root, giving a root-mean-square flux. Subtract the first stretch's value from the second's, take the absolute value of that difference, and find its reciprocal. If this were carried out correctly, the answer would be 61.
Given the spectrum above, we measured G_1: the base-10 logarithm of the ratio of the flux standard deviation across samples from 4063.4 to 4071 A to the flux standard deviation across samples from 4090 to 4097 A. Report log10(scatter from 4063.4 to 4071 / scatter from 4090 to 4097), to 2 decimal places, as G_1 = -0.31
